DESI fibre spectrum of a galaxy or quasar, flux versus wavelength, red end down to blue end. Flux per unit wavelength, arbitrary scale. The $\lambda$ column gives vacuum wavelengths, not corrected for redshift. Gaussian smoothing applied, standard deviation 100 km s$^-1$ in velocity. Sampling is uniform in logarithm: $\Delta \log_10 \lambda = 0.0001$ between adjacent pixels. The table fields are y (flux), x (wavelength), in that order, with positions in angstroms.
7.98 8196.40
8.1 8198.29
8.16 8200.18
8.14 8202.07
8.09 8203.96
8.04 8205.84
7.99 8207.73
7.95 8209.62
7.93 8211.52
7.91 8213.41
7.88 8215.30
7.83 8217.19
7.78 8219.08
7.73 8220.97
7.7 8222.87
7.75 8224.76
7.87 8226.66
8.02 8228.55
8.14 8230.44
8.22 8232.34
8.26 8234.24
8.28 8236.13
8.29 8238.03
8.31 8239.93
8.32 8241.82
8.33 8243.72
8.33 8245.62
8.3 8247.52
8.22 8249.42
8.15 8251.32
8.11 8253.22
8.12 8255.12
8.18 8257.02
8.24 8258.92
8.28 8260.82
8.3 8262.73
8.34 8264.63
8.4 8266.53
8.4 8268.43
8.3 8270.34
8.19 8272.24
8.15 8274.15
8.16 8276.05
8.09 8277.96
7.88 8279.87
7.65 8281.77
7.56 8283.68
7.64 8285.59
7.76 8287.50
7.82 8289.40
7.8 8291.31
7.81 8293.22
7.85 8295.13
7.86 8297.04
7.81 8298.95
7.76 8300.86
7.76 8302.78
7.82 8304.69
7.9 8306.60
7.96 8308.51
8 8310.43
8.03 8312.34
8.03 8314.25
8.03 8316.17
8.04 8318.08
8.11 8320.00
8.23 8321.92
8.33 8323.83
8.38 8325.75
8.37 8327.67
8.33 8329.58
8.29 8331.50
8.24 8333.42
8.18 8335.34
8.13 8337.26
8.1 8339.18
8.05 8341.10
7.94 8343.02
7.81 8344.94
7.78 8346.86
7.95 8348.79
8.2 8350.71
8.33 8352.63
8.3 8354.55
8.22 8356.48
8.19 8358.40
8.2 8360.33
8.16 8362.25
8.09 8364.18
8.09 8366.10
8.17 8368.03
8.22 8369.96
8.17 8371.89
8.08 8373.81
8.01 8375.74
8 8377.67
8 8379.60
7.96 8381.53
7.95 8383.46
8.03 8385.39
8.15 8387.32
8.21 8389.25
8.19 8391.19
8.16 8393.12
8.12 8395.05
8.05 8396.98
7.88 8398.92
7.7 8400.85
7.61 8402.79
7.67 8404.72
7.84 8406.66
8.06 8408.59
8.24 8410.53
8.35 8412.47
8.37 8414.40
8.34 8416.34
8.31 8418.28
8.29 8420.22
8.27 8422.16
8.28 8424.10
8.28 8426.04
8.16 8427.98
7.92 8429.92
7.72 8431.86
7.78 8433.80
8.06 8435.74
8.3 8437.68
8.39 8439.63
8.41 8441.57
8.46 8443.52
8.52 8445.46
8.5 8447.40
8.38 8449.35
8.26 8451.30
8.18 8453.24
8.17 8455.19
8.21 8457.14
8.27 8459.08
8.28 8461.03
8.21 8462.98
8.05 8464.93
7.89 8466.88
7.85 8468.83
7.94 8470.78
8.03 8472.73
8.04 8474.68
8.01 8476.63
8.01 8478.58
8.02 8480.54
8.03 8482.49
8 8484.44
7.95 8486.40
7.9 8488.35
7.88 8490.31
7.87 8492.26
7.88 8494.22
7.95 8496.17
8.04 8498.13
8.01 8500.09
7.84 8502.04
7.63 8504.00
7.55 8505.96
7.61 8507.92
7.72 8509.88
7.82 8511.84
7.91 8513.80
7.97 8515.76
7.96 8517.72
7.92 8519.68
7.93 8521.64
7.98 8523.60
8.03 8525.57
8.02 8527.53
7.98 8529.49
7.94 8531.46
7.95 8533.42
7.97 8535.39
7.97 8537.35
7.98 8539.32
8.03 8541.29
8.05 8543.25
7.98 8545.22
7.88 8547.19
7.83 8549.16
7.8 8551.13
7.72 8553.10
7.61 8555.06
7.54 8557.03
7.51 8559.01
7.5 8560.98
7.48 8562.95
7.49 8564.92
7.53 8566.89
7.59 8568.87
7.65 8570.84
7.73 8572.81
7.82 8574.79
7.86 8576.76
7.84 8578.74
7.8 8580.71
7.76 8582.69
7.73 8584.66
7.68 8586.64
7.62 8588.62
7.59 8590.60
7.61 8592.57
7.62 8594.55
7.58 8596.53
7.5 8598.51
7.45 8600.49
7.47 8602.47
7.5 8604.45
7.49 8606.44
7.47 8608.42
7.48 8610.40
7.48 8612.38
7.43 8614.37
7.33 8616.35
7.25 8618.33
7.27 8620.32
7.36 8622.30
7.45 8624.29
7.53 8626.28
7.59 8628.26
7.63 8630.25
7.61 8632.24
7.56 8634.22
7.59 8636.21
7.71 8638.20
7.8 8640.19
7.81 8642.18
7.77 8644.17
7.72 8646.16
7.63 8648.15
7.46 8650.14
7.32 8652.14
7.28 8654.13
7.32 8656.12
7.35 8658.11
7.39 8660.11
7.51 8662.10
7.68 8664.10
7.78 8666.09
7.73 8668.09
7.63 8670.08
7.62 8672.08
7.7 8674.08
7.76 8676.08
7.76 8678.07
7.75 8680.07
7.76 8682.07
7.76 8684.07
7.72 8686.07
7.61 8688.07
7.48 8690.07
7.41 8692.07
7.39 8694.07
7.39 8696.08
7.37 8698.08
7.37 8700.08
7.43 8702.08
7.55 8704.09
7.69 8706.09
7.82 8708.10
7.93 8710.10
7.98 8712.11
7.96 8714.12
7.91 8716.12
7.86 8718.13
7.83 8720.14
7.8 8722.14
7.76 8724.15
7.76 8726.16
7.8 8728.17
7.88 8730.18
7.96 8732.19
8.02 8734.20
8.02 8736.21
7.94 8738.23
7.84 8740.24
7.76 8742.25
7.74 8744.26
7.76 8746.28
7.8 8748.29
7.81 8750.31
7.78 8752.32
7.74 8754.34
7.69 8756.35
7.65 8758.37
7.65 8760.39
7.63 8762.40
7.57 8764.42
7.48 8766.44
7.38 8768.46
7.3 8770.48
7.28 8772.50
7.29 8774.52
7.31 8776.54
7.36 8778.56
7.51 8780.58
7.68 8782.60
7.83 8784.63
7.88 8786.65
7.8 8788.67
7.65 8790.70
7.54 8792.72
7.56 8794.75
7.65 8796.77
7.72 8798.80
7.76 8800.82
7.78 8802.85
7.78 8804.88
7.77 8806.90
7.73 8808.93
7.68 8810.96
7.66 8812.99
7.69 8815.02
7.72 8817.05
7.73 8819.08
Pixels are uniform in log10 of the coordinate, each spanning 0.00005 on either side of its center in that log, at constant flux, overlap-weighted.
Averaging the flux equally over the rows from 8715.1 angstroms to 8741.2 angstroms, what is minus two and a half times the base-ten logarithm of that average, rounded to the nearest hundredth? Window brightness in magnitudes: -2.24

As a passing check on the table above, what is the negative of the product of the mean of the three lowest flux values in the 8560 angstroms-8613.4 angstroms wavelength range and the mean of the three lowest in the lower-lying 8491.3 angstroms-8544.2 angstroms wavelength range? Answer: -56.7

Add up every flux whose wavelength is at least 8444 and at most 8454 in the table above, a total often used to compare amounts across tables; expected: 41.8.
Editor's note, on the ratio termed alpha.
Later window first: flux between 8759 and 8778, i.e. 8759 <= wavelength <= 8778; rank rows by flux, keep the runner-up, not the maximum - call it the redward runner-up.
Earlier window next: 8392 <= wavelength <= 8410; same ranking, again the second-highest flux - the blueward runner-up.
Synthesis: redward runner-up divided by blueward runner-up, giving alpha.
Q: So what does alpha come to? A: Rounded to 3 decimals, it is 0.940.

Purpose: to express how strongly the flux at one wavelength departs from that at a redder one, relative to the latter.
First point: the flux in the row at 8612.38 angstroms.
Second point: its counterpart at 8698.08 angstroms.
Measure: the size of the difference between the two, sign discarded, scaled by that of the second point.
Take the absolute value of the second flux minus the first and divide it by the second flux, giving 0.015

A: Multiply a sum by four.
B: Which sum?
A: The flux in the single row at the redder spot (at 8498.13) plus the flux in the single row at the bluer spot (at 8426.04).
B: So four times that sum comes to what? 65.3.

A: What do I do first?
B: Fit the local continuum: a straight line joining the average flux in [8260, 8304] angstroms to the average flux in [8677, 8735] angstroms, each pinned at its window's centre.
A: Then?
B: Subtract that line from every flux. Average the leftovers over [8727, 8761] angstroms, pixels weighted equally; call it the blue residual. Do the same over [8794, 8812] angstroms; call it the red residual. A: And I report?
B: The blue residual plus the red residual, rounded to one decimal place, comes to 0.2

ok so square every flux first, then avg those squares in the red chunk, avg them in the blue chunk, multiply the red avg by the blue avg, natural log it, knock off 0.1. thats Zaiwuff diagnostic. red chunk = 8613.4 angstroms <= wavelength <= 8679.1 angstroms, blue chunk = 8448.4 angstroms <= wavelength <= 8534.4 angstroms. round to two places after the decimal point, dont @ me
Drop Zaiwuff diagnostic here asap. 8.10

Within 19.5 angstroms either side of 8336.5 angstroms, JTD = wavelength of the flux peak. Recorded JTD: 8325.75 angstroms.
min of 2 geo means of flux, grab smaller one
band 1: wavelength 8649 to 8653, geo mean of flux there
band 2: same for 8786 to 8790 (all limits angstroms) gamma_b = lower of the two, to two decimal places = 7.39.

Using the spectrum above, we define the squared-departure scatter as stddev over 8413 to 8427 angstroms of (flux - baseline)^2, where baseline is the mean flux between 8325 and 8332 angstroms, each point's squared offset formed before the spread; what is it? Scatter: 0.00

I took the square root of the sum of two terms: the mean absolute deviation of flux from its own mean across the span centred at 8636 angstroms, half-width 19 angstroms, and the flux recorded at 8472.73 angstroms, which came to 2.86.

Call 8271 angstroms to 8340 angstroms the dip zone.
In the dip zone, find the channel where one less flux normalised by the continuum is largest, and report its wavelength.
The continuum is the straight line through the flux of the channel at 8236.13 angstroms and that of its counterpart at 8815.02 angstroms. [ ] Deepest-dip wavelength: 8283.68 angstroms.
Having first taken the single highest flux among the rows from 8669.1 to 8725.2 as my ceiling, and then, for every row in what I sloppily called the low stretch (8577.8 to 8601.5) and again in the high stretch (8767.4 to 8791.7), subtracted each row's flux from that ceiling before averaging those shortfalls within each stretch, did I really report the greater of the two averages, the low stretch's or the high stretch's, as 0.46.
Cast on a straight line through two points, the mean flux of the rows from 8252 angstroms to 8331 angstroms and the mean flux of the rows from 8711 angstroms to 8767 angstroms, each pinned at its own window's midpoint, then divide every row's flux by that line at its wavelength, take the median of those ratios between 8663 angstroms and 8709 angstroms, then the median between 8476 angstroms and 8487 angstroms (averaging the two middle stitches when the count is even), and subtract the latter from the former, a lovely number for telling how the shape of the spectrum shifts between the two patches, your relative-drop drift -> -0.029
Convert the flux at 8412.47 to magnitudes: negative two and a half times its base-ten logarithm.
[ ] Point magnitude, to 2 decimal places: -2.30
